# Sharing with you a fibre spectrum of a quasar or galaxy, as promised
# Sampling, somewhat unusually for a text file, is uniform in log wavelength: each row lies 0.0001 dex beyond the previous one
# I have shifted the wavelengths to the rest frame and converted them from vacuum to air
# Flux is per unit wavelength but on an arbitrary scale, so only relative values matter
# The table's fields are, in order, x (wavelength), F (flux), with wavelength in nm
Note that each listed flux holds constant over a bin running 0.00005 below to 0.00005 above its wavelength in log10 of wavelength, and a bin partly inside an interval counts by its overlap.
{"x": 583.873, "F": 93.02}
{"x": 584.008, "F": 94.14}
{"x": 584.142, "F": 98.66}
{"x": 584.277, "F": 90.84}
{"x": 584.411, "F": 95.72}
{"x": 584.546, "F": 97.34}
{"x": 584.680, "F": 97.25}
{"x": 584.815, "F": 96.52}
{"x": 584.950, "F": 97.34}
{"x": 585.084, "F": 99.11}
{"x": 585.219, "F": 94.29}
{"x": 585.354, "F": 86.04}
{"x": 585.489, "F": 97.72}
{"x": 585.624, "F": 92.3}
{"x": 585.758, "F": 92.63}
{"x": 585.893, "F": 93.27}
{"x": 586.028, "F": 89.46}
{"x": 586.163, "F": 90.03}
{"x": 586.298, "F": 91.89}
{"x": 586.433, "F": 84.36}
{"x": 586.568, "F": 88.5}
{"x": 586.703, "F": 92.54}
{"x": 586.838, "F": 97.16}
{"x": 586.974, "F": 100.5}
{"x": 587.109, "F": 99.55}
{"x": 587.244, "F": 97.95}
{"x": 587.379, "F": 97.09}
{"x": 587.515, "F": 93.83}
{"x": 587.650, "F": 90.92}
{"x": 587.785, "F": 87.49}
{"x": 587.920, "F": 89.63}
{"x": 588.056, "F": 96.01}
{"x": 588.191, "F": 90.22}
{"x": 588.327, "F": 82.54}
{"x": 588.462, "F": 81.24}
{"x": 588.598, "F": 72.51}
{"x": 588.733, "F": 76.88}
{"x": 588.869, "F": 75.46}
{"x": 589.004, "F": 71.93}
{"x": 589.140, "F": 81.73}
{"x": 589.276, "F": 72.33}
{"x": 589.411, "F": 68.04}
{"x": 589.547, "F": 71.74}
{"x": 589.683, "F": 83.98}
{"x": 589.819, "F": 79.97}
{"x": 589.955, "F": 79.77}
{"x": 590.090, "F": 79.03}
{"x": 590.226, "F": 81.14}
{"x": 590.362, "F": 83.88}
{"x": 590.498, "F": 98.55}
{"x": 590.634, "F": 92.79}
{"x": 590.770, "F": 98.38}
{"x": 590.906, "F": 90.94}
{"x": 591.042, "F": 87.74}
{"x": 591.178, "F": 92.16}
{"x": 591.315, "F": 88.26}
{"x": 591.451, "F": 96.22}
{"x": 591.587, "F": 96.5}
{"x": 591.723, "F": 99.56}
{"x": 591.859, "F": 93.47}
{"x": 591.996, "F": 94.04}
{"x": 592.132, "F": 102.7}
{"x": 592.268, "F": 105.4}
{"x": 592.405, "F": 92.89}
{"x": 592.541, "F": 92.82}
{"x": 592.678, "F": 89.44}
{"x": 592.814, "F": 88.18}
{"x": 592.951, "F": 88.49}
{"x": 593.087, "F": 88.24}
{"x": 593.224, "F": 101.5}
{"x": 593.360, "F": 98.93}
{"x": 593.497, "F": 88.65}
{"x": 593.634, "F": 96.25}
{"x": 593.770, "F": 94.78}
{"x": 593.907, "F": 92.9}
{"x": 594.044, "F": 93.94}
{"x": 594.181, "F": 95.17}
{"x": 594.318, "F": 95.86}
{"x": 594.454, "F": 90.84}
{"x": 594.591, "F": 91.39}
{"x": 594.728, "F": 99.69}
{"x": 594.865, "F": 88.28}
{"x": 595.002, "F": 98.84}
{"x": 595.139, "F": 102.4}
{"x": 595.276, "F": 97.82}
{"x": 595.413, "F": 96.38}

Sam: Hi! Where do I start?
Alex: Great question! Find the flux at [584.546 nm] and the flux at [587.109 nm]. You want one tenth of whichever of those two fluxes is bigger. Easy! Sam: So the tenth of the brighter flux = 10.0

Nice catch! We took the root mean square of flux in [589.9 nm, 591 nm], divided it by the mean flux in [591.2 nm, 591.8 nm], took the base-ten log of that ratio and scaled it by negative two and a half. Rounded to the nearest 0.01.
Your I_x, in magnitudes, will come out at 0.08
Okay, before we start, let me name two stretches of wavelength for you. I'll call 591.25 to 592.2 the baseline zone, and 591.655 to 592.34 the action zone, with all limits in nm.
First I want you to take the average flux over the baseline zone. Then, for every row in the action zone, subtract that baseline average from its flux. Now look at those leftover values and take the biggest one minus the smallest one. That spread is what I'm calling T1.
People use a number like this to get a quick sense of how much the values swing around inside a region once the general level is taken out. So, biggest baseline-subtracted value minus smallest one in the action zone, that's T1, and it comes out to 11.9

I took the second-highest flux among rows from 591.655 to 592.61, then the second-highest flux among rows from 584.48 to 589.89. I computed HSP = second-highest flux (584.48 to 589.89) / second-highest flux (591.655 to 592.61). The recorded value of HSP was 0.97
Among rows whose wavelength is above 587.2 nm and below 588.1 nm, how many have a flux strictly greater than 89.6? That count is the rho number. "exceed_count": 6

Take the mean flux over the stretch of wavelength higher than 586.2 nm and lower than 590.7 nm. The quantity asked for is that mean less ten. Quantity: 75.8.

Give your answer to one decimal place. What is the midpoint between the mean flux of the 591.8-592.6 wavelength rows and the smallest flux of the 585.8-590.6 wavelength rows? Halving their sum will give 82.5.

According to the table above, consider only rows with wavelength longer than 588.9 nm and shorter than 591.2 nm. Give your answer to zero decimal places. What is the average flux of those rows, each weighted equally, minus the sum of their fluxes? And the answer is -1331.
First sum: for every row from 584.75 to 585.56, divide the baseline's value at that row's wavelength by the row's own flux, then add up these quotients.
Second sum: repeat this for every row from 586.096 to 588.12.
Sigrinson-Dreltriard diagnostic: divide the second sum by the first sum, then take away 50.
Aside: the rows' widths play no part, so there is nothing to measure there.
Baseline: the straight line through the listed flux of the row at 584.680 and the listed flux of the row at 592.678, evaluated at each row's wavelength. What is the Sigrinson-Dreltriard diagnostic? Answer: -47.5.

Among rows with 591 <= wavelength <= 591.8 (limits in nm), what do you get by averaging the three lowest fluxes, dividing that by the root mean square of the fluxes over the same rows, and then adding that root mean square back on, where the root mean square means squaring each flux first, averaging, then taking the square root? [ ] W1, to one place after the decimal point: 94.5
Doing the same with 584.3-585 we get 97.8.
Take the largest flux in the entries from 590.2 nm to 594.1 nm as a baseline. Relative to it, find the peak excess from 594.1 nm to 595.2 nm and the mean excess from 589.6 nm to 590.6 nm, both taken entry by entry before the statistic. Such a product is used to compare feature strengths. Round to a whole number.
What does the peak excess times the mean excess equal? 65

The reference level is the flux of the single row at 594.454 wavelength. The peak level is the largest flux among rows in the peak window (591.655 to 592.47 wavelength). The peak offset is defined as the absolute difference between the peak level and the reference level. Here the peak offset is 15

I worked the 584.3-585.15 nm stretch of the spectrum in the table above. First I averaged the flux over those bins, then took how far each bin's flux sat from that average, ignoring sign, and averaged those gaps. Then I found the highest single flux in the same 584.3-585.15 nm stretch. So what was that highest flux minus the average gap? 98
